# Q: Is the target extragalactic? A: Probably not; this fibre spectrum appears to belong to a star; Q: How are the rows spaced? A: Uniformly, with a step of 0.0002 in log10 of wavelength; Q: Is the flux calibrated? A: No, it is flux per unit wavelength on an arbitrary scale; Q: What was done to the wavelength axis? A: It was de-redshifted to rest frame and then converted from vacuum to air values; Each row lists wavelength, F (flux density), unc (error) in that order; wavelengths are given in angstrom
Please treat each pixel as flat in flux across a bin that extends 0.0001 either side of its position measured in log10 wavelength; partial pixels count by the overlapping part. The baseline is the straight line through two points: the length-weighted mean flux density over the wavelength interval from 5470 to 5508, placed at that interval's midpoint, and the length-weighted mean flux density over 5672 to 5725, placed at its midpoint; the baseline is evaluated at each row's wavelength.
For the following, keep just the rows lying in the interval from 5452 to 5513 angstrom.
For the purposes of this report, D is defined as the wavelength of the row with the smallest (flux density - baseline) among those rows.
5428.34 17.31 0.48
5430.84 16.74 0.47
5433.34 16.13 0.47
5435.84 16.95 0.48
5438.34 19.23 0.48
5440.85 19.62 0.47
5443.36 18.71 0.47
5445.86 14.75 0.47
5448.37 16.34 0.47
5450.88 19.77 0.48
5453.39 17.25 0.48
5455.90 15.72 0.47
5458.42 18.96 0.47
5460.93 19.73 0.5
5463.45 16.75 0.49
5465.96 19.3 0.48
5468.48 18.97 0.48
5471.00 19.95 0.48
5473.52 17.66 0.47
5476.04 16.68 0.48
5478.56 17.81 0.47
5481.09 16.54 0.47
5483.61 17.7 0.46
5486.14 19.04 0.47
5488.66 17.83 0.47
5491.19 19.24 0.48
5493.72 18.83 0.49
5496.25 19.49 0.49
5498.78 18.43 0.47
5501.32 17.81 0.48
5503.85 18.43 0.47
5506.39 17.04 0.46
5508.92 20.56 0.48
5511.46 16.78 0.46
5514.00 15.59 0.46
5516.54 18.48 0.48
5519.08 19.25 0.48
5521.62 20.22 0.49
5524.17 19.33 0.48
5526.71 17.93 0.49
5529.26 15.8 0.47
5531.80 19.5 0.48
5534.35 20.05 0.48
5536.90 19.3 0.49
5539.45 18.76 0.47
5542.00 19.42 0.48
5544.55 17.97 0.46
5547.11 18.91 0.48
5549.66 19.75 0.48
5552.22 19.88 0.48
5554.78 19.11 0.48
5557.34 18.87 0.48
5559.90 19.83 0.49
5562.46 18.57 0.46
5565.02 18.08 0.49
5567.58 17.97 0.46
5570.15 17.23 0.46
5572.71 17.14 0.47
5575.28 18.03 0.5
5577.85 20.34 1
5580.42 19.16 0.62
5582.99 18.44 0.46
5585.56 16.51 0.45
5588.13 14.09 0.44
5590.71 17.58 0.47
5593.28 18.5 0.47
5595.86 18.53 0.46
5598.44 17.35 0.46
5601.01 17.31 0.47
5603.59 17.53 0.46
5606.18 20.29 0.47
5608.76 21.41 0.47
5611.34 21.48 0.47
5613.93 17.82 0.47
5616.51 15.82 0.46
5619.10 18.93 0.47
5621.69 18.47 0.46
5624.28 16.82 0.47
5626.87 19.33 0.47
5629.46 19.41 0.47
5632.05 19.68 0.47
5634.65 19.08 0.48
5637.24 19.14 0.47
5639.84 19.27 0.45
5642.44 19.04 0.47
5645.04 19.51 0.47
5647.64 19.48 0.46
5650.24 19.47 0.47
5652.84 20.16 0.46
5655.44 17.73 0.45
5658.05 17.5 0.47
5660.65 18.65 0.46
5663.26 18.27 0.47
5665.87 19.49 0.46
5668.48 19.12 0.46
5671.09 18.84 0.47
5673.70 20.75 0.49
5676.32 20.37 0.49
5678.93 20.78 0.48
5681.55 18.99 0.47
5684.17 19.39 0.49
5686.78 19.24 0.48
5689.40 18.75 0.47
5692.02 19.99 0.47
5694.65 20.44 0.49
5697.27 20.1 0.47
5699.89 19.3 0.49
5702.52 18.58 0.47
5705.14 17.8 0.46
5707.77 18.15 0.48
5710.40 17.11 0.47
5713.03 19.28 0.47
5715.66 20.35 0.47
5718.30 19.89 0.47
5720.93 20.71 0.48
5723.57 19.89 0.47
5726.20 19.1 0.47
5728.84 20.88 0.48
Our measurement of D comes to 5455.90 angstrom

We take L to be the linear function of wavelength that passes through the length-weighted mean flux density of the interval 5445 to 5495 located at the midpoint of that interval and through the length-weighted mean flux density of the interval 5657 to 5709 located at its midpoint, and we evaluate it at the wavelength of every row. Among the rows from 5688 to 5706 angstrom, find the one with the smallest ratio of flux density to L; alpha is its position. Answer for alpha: 5705.14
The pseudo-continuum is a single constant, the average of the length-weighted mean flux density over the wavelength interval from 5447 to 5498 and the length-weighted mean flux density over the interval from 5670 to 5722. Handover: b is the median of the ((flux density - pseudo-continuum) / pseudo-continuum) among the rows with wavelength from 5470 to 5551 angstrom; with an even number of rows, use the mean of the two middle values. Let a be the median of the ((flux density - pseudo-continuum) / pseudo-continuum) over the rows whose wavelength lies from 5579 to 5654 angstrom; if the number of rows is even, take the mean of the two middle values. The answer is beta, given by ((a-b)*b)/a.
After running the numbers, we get -0.02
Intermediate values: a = 0.012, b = -0.010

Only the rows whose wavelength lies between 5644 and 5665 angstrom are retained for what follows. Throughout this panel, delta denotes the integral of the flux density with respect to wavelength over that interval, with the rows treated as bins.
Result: 396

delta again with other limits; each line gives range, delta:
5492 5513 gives 386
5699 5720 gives 395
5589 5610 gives 388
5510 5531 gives 378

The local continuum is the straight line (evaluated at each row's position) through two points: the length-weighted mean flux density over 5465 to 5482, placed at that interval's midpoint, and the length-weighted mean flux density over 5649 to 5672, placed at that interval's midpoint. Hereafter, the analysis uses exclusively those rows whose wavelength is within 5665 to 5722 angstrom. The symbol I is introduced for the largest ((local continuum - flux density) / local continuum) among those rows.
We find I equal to 0.10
